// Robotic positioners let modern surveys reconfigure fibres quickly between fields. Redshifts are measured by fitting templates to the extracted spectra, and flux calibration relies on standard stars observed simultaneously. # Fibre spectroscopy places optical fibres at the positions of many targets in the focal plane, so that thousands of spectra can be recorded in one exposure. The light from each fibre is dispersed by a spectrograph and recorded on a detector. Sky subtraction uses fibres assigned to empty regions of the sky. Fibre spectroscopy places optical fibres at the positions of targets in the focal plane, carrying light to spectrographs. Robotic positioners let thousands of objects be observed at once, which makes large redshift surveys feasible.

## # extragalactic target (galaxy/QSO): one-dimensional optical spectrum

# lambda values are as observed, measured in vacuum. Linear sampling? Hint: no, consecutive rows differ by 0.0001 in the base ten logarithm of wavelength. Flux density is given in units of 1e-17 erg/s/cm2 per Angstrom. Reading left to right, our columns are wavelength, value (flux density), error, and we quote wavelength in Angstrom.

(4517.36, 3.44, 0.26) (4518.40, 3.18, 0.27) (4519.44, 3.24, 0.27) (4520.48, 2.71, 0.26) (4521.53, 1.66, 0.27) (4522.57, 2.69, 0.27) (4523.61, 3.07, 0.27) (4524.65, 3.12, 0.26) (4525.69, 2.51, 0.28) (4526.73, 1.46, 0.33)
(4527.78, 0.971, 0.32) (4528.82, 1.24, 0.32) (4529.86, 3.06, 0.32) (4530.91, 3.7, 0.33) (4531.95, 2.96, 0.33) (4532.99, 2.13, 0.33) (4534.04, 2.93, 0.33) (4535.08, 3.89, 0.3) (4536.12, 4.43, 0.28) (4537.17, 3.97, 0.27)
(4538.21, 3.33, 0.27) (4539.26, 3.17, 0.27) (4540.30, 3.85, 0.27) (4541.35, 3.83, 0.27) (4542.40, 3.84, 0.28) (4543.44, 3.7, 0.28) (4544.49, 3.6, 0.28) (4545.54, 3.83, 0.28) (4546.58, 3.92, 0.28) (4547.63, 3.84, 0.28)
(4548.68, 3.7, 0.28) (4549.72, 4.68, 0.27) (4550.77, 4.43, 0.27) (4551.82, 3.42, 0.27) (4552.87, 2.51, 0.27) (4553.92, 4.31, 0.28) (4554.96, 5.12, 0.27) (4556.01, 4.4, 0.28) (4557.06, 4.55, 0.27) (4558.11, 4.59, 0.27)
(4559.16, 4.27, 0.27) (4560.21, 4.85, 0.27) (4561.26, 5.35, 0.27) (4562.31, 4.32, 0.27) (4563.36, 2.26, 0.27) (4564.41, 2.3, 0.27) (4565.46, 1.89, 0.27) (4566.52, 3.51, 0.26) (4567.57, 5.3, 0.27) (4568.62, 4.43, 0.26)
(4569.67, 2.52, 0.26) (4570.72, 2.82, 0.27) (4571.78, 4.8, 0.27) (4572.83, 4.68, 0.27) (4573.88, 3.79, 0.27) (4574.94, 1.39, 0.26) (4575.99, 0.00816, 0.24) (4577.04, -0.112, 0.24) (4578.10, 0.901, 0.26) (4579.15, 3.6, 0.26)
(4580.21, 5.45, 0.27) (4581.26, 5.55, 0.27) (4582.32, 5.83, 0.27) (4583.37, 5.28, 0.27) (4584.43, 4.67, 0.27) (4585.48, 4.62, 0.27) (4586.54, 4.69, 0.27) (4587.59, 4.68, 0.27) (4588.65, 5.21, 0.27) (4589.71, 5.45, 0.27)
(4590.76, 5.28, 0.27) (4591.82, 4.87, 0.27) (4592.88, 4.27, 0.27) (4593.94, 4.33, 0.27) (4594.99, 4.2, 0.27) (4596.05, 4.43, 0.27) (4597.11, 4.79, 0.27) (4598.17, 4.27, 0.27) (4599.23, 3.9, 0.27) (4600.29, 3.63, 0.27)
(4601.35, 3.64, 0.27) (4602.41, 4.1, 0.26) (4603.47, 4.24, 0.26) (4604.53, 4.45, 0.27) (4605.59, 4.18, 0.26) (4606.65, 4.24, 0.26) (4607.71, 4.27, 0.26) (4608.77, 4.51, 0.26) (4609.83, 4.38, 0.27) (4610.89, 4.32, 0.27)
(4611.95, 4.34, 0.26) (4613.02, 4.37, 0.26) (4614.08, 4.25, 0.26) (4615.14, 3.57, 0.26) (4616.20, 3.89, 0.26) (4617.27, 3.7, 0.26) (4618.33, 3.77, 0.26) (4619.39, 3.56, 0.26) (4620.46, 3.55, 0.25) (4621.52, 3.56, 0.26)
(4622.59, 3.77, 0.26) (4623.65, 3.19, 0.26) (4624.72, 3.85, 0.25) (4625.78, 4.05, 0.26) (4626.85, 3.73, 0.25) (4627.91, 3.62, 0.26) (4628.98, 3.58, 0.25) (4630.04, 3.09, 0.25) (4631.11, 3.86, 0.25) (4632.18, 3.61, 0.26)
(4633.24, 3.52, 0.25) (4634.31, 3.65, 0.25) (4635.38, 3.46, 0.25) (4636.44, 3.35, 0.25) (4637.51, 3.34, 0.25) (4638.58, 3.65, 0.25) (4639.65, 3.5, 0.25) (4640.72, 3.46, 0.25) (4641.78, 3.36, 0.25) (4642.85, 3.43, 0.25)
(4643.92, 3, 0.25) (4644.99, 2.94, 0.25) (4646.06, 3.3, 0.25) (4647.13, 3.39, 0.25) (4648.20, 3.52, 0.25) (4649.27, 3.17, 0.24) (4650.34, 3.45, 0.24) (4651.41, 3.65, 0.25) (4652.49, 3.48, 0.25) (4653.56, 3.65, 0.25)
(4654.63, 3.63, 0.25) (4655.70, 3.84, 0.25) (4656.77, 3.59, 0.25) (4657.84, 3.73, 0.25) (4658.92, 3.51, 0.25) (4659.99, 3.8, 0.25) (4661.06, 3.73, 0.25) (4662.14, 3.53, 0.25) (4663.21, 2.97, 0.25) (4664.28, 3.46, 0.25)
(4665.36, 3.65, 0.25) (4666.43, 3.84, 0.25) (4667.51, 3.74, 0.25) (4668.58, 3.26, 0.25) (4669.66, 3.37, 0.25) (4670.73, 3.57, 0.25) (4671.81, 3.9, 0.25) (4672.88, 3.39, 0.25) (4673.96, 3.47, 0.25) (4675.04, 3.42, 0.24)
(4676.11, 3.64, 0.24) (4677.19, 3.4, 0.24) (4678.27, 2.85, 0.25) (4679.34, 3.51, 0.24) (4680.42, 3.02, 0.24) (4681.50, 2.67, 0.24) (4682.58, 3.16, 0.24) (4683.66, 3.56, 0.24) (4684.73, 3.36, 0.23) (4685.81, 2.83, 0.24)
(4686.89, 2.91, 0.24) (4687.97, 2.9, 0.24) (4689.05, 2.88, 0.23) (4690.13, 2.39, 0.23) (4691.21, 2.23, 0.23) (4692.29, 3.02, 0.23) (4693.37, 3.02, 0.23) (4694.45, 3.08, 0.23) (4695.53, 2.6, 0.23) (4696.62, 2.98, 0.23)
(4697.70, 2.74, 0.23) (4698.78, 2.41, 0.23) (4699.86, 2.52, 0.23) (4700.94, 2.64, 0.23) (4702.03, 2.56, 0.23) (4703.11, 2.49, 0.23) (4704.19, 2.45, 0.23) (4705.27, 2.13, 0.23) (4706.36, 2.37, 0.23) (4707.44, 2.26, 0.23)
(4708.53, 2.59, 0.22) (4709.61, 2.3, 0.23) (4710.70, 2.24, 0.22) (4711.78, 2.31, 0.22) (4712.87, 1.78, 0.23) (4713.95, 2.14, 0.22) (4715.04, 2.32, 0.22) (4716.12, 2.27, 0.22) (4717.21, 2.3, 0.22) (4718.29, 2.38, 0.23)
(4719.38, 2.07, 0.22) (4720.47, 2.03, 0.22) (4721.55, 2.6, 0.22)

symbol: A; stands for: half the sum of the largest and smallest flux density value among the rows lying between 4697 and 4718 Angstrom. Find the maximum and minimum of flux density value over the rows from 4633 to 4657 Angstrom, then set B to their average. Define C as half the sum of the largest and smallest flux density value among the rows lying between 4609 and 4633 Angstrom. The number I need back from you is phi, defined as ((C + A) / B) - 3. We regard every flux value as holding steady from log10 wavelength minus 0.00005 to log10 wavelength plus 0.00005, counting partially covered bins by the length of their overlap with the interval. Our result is -1.23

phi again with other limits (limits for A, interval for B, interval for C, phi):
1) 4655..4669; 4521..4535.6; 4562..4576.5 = -0.51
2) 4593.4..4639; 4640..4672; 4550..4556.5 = -0.73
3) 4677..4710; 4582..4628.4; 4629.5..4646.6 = -1.62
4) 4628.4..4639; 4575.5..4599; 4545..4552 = -0.37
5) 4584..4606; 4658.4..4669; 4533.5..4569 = -0.60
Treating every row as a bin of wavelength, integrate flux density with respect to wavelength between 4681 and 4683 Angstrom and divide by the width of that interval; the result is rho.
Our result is 2.90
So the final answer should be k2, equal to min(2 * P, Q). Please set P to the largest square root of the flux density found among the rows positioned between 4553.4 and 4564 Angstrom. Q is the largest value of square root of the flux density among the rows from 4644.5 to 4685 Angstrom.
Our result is 1.97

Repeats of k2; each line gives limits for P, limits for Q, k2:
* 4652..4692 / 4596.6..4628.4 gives 2.19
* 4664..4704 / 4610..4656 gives 2.09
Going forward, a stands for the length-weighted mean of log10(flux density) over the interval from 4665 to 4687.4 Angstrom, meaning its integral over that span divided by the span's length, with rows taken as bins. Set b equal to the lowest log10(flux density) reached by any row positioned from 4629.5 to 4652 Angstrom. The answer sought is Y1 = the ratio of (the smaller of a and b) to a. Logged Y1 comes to 0.9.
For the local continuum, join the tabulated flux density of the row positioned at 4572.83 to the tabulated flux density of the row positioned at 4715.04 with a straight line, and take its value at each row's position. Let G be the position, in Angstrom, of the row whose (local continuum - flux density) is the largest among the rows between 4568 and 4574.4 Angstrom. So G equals 4569.67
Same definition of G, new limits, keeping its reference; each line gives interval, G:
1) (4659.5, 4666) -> 4663.21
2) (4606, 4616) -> 4615.14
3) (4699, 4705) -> 4699.86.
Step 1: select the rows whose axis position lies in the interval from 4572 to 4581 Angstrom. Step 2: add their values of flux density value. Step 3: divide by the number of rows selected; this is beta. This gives 2.5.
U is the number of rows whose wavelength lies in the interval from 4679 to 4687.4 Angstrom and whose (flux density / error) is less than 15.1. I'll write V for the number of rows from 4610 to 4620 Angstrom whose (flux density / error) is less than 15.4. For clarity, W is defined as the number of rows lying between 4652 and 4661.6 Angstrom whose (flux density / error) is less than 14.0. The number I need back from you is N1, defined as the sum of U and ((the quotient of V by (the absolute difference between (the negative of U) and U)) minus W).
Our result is 7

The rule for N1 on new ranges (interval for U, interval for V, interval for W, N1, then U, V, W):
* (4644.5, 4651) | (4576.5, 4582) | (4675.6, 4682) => 3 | 6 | 3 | 3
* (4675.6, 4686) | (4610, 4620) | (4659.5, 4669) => 6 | 9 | 5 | 3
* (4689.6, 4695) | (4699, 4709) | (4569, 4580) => -1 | 5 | 9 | 7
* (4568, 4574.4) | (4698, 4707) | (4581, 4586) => 4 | 3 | 8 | 0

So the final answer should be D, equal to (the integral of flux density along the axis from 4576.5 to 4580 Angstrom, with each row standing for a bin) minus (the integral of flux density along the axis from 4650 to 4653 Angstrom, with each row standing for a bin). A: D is -4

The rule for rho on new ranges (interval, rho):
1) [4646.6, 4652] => 3.43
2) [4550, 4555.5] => 3.99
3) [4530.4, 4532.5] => 3.32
